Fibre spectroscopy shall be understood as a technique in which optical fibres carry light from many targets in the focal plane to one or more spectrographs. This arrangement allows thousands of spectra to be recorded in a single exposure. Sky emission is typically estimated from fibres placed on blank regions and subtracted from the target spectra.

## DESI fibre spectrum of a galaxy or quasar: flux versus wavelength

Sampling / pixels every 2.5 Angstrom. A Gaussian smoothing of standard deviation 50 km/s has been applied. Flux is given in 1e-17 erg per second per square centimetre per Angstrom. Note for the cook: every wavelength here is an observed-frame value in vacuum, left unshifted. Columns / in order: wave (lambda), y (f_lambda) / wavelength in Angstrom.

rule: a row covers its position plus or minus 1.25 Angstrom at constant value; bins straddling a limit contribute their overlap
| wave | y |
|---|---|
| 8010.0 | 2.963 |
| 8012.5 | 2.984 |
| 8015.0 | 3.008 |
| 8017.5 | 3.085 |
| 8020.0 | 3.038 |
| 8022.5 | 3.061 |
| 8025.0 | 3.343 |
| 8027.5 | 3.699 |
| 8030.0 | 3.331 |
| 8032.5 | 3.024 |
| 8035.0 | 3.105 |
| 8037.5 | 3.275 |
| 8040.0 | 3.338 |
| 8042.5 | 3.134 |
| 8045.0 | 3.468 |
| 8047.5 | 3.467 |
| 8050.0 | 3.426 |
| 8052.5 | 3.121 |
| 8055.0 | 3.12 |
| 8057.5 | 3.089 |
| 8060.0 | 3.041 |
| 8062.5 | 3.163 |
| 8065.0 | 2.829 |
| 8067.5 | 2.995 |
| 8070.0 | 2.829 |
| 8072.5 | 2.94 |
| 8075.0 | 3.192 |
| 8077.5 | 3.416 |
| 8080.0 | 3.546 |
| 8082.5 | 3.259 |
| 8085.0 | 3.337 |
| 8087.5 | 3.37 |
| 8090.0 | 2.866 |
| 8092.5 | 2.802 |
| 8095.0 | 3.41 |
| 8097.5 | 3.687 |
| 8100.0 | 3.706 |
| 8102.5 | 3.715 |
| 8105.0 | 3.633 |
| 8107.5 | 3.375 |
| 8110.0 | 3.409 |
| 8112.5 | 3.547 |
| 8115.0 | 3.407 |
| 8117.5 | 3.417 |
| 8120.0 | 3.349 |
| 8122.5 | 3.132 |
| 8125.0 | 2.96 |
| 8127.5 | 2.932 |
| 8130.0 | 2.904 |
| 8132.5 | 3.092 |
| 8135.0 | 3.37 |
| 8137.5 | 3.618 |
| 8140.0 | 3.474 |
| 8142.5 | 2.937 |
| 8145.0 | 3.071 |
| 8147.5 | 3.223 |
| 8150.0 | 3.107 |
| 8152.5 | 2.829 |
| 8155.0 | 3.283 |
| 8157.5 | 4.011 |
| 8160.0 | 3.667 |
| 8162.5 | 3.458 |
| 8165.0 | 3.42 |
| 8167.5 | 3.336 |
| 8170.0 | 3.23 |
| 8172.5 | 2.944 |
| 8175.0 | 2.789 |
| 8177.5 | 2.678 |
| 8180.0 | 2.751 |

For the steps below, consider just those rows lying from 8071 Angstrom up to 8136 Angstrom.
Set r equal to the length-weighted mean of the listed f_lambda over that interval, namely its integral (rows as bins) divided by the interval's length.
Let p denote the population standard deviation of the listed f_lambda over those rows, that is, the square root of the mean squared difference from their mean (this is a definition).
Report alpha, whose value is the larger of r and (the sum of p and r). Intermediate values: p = 0.27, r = 3.30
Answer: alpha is 3.56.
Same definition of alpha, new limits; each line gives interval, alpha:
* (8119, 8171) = 3.54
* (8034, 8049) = 3.45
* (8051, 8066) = 3.18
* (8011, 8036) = 3.38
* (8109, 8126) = 3.51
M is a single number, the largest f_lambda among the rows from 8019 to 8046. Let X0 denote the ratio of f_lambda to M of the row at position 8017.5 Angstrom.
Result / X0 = 0.83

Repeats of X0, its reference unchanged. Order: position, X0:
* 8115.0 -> 0.92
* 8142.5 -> 0.79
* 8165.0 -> 0.92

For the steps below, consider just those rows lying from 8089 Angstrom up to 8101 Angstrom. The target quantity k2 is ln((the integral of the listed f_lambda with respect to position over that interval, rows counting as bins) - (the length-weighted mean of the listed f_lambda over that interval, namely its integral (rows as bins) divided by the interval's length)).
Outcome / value 3.59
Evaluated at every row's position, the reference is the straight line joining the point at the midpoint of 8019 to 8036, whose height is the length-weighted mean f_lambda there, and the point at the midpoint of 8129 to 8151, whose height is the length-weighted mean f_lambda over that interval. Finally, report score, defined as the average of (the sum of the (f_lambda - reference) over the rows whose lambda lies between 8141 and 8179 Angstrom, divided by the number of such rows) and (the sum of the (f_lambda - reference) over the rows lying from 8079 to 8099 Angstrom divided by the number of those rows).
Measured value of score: 0.034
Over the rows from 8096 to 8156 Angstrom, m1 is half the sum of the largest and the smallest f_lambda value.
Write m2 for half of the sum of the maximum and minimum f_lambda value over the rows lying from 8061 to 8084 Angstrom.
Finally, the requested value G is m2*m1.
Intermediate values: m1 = 3.27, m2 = 3.19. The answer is 10.4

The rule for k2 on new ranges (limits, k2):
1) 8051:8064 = 3.62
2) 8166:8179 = 3.58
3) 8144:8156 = 3.53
